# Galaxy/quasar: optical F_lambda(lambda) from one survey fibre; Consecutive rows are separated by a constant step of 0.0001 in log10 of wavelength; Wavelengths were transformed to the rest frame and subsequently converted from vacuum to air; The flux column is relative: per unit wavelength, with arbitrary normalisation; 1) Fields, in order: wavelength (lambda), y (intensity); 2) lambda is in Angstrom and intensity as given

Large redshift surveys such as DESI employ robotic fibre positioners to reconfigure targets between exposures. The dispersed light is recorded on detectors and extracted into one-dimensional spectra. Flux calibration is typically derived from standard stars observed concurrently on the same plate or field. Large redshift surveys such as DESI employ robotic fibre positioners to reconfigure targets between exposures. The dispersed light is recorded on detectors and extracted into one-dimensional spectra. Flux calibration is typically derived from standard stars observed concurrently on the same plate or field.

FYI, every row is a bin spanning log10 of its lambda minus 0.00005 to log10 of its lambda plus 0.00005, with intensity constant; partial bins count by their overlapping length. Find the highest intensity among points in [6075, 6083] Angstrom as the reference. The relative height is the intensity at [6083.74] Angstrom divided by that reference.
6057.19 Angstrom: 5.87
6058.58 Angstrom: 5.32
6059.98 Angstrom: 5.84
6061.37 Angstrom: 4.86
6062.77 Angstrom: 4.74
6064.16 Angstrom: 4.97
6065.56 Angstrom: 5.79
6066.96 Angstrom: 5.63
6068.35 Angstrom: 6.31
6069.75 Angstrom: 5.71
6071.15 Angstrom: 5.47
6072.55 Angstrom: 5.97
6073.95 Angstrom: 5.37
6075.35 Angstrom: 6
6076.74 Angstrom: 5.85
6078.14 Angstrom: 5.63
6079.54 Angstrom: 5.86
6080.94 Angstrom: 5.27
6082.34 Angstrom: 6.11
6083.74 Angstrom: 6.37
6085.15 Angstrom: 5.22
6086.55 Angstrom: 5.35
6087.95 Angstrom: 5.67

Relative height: 1.04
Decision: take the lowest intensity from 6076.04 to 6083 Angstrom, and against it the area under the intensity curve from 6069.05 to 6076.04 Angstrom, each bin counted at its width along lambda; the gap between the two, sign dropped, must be 34.6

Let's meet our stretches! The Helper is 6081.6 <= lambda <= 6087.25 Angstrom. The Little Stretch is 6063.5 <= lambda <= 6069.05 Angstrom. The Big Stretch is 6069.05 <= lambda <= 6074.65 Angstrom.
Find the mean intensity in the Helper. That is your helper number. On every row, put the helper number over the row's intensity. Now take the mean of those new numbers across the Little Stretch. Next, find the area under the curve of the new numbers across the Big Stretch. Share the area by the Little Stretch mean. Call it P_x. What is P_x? 5.61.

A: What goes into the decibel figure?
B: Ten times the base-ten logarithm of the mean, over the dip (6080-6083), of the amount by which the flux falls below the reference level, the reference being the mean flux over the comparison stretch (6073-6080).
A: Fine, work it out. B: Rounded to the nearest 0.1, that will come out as -12.8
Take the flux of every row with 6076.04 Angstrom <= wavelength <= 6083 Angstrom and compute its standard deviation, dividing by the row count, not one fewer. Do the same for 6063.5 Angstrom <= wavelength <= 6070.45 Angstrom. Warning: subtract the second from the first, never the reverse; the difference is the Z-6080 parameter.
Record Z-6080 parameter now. -0.15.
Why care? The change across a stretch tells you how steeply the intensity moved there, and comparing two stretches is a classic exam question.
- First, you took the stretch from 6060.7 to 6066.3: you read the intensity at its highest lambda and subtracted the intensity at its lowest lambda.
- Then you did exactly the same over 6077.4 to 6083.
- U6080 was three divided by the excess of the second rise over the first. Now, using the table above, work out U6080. -7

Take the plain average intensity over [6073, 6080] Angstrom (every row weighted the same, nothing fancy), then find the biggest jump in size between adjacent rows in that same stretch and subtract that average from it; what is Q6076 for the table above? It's -5.1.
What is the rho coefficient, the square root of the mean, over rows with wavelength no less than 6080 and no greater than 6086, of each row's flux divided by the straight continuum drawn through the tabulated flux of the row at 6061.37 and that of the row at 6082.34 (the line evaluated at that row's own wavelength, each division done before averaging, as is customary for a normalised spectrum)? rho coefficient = 0.97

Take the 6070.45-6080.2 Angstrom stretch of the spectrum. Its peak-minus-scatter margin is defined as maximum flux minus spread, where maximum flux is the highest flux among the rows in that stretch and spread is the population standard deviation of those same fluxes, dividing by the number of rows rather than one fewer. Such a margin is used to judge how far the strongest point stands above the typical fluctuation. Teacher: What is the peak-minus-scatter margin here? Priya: 5.77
